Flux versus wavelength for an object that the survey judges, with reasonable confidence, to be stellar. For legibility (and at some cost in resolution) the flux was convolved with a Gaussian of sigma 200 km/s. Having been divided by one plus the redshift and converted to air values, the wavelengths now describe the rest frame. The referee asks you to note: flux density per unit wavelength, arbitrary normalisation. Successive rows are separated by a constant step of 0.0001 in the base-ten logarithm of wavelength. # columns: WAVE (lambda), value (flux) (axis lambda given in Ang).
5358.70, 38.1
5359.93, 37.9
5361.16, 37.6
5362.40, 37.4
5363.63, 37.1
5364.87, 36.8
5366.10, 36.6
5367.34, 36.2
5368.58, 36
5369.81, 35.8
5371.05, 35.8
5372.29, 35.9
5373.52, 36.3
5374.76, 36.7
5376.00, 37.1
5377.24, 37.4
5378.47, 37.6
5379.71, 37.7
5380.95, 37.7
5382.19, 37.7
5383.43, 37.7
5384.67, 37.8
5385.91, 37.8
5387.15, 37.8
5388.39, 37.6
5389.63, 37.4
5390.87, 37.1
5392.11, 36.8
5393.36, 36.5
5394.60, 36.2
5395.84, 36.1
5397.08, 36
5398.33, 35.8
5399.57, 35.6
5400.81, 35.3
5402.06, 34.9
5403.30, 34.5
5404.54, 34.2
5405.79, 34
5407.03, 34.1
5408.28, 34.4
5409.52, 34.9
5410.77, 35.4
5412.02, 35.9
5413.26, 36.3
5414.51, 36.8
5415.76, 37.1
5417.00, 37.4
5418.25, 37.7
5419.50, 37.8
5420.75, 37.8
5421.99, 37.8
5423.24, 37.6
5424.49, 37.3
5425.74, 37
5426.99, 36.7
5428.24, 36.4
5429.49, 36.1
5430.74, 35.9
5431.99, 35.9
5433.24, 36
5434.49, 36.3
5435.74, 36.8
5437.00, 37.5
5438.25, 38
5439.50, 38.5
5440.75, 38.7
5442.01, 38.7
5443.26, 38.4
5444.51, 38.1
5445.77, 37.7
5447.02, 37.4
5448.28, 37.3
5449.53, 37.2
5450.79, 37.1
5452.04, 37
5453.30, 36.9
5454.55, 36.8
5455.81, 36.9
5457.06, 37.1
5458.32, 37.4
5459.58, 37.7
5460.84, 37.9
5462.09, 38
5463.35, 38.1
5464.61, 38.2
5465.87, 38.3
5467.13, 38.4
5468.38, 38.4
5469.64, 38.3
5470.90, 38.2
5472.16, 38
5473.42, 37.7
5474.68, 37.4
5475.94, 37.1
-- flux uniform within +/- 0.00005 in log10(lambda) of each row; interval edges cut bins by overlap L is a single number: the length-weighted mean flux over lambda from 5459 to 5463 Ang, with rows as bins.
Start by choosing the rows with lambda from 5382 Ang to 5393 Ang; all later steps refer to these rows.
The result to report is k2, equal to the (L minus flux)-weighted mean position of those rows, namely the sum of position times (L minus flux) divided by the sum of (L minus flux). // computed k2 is 5389.4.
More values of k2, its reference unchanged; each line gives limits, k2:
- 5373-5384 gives 5376.1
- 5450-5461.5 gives 5454.5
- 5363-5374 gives 5369.2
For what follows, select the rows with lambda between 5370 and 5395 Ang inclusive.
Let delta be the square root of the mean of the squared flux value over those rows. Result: 37.1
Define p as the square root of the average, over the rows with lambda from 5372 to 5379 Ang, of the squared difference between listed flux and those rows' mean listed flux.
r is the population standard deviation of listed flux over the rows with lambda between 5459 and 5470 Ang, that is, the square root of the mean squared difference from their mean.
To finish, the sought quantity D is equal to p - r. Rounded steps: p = 0.60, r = 0.23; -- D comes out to 0.37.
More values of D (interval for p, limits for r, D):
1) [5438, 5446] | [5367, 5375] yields 0.05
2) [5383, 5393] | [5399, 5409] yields -0.20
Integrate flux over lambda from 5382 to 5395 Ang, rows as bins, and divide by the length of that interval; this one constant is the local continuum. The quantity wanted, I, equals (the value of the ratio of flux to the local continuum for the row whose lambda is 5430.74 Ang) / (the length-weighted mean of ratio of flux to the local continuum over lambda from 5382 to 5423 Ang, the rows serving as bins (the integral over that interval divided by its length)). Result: 0.99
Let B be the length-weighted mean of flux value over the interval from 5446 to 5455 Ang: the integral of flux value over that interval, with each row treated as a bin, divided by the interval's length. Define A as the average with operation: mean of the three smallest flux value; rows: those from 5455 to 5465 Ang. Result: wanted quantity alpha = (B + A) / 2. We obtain 37.1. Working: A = 37.1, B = 37.2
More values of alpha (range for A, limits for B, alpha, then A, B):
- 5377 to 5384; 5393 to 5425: 36.8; 37.6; 36.1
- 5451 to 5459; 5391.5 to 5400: 36.5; 36.9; 36.1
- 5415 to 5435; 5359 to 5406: 36.3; 35.9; 36.6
